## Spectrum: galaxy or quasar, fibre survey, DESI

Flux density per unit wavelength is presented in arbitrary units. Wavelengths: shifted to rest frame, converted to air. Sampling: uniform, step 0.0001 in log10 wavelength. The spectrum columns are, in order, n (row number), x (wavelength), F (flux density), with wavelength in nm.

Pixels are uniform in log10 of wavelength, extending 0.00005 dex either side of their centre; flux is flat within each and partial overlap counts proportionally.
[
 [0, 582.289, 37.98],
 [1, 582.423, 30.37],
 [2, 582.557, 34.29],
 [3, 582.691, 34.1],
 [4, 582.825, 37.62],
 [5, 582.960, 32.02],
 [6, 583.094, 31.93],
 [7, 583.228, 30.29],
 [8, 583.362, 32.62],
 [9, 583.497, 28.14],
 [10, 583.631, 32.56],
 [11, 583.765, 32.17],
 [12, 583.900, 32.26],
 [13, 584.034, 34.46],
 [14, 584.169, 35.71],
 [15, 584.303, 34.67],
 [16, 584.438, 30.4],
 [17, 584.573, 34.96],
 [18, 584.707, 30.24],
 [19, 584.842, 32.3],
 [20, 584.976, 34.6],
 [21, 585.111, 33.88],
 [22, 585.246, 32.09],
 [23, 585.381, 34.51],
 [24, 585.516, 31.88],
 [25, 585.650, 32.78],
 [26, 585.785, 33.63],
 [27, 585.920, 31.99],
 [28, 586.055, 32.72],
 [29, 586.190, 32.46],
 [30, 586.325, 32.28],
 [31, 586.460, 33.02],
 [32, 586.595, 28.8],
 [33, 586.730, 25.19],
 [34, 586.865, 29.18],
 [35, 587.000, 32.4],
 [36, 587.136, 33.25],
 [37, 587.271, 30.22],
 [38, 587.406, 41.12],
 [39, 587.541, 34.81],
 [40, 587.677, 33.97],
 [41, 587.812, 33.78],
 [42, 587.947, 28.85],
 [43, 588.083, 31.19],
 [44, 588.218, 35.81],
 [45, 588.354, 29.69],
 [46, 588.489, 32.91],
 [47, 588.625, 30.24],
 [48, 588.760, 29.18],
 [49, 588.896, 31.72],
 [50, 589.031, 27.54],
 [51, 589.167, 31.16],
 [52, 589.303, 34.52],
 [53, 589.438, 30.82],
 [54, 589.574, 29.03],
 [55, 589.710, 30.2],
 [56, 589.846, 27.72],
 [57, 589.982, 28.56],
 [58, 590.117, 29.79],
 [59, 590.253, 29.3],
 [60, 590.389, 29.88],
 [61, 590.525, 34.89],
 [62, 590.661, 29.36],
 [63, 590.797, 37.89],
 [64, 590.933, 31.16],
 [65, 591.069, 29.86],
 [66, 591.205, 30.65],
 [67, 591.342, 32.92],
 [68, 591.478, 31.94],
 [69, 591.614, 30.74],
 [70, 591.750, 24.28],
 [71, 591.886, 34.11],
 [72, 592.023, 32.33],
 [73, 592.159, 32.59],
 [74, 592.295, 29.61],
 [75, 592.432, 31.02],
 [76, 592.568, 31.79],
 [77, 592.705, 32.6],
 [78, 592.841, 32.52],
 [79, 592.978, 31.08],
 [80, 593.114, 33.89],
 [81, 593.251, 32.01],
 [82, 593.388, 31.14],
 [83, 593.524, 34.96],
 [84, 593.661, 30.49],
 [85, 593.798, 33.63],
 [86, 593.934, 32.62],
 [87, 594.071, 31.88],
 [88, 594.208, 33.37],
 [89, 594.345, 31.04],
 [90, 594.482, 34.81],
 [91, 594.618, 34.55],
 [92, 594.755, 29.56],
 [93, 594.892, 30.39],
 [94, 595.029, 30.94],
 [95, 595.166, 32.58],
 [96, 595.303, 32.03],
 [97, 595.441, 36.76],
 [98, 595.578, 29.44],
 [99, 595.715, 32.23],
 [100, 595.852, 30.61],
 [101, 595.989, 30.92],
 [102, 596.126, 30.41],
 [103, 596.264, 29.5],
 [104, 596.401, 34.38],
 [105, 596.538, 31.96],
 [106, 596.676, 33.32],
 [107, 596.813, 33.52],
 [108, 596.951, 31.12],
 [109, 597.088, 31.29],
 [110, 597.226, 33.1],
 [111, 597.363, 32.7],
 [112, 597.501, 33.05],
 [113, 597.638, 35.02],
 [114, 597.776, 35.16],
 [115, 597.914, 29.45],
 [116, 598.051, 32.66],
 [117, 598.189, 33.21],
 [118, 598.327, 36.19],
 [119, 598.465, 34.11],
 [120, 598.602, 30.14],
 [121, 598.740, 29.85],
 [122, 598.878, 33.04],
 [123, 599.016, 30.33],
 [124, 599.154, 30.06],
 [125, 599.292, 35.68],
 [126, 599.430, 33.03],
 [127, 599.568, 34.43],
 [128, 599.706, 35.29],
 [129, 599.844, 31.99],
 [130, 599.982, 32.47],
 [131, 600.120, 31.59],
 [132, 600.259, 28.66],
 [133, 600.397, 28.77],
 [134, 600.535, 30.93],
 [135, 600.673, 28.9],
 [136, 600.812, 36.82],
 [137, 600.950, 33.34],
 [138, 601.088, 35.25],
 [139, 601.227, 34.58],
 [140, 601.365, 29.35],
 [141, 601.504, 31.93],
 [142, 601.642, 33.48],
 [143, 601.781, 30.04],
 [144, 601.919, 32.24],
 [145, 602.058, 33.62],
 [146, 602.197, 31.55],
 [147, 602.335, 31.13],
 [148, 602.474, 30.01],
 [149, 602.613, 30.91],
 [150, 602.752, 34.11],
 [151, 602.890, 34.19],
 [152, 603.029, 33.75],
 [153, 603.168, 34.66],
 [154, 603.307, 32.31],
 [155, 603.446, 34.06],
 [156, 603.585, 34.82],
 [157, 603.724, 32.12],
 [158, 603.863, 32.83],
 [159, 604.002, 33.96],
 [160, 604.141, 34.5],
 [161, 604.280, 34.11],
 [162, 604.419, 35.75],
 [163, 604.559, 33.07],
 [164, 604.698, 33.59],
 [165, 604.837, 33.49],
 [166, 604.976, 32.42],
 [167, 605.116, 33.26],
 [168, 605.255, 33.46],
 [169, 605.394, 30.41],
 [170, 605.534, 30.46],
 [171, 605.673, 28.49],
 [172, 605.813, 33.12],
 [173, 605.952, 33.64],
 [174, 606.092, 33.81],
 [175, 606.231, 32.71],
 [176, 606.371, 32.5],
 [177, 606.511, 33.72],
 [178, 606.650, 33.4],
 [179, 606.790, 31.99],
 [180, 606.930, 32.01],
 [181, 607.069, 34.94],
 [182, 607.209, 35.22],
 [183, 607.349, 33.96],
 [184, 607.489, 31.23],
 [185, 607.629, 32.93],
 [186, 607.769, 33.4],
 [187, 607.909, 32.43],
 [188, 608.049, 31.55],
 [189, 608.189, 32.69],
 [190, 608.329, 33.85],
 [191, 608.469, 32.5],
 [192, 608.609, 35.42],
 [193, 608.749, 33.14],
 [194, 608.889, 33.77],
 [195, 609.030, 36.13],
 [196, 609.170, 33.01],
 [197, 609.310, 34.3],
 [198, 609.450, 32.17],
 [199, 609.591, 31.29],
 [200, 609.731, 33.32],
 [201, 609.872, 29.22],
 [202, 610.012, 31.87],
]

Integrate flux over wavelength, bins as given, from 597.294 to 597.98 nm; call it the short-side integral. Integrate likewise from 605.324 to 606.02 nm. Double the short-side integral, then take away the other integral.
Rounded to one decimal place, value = 23.7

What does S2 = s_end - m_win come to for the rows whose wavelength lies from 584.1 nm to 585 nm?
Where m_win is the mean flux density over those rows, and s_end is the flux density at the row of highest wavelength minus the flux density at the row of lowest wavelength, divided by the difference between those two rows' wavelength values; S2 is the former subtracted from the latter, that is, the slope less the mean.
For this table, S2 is -34.6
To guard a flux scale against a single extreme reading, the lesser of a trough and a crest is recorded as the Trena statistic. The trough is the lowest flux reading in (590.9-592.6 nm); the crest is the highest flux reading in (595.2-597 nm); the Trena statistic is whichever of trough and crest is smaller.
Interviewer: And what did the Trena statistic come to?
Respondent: 24.3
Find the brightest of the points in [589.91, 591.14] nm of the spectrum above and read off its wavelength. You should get 590.797 nm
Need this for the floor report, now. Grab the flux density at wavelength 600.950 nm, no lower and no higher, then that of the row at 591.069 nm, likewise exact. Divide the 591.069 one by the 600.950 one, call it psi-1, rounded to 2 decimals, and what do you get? 0.90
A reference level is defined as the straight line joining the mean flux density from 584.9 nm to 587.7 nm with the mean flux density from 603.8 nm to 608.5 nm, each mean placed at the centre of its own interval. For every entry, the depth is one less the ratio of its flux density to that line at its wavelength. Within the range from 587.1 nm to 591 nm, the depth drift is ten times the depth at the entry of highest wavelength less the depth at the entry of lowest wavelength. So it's 0.66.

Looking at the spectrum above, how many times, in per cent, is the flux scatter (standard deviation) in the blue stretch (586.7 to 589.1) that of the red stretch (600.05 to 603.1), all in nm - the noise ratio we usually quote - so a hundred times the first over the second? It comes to 157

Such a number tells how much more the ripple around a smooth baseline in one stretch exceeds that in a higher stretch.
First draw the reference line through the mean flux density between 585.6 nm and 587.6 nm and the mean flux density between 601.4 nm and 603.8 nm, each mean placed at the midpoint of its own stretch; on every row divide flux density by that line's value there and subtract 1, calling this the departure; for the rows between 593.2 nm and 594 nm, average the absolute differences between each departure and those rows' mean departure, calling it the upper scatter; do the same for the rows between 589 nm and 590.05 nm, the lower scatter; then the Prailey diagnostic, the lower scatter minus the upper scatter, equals 0.015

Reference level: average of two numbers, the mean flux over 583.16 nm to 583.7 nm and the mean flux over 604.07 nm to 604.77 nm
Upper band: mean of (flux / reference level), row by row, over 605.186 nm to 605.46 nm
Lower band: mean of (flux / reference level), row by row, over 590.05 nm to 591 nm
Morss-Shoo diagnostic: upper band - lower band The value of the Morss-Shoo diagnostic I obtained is 0.01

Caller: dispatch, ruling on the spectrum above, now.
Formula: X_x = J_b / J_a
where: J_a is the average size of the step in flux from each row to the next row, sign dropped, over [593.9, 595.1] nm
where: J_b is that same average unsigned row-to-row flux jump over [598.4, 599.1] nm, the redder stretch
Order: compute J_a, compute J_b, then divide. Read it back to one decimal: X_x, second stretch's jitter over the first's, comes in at 1.4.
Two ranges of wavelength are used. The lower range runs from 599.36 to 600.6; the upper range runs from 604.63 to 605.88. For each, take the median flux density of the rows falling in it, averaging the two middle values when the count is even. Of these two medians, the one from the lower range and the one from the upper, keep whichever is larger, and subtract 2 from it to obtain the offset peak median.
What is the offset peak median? 31.1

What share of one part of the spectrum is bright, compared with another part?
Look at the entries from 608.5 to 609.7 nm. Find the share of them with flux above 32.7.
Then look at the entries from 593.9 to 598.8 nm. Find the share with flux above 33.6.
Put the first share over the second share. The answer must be 3.4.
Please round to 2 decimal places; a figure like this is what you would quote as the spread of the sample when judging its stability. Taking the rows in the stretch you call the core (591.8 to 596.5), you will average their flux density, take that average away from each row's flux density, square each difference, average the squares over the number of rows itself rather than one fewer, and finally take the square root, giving 1.76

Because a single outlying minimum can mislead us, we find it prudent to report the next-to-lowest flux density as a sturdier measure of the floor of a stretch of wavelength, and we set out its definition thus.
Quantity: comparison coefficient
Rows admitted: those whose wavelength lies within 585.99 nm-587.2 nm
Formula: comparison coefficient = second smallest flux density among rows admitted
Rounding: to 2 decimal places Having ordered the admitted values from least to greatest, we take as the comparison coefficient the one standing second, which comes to 28.80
